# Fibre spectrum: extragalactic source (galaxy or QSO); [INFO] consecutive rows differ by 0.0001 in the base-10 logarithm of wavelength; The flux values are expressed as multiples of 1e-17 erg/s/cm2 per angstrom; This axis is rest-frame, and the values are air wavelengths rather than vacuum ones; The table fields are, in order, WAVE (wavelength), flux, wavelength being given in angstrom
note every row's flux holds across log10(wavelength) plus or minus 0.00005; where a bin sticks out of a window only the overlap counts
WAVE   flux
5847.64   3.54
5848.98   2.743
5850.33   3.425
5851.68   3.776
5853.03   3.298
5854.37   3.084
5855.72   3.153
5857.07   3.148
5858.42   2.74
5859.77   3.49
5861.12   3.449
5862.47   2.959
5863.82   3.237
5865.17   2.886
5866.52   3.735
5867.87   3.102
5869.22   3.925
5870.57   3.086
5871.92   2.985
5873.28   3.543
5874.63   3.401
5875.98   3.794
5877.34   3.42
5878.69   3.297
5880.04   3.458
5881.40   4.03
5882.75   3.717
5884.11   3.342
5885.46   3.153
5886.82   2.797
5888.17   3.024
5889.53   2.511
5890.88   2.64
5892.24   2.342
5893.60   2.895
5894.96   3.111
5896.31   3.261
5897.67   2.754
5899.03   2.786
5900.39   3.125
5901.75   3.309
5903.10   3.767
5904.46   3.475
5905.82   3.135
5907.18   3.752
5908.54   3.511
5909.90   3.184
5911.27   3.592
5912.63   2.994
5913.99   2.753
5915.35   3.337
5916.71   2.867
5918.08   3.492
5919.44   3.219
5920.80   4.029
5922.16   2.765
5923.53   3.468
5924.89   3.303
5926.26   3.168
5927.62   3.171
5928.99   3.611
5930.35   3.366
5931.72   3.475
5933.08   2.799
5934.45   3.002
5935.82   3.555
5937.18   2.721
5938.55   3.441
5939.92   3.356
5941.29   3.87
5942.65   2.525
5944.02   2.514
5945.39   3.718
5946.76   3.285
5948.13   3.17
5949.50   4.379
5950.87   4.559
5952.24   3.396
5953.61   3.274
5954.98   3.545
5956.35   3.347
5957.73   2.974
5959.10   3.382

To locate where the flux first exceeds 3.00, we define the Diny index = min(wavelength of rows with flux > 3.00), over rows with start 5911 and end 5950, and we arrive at 5911.27 angstrom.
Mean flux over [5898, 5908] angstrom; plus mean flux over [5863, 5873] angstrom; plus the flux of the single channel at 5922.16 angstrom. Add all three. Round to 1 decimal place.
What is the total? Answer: 9.4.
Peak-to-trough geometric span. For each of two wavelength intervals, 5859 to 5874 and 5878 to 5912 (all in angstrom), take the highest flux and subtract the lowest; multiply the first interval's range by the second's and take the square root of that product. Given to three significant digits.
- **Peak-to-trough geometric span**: 1.32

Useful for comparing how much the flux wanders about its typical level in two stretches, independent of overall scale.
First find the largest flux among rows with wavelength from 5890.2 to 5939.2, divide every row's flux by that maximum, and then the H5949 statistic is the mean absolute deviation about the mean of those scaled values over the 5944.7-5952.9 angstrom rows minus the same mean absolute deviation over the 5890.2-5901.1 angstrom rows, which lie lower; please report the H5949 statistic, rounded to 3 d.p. 0.061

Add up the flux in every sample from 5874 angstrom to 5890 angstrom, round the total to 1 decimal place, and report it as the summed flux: 39.9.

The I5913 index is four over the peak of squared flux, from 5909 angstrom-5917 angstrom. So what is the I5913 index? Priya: 0.31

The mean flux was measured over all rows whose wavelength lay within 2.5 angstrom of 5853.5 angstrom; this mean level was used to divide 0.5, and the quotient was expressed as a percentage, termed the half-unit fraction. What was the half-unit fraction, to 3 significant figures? 15.0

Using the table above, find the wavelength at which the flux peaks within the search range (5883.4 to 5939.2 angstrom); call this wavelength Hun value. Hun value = 5920.80 angstrom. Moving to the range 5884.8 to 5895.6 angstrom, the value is 5885.46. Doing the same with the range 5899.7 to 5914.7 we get 5903.10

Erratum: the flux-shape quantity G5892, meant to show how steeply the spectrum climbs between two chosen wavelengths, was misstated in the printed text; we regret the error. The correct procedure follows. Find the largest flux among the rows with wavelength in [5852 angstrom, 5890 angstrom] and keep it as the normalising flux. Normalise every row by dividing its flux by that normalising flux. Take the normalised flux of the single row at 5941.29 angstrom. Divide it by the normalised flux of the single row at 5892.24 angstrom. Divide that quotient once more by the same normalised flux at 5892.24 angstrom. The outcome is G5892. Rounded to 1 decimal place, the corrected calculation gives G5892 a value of 2.8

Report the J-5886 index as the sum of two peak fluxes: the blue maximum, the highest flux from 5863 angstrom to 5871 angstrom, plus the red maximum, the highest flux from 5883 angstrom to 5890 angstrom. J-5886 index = 7.3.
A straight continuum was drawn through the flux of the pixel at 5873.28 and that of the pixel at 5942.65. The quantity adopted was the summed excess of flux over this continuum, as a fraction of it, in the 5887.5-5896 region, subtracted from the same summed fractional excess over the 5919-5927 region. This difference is 2.0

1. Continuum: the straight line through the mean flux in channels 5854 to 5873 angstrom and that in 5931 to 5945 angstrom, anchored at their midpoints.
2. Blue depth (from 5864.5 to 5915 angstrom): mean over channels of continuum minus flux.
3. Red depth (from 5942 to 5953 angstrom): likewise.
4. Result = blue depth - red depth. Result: 0.3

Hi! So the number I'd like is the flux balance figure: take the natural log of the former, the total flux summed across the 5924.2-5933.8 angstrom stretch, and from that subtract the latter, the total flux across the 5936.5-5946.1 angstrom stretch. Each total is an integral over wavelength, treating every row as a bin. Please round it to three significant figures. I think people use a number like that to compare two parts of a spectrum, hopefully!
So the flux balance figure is -26.9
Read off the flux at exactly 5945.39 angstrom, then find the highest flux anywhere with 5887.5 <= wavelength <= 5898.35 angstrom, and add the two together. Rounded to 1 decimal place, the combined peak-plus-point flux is 7.0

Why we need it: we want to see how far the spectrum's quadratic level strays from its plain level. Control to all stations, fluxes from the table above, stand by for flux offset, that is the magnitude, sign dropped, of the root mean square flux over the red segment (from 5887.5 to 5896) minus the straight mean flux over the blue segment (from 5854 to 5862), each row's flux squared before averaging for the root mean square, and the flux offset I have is 0.41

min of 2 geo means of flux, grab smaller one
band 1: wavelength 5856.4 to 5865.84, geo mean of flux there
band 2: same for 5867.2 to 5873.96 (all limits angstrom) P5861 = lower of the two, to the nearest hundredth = 3.12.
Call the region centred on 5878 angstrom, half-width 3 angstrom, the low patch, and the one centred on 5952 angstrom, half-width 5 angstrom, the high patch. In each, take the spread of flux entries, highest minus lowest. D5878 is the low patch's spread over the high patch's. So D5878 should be 0.36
